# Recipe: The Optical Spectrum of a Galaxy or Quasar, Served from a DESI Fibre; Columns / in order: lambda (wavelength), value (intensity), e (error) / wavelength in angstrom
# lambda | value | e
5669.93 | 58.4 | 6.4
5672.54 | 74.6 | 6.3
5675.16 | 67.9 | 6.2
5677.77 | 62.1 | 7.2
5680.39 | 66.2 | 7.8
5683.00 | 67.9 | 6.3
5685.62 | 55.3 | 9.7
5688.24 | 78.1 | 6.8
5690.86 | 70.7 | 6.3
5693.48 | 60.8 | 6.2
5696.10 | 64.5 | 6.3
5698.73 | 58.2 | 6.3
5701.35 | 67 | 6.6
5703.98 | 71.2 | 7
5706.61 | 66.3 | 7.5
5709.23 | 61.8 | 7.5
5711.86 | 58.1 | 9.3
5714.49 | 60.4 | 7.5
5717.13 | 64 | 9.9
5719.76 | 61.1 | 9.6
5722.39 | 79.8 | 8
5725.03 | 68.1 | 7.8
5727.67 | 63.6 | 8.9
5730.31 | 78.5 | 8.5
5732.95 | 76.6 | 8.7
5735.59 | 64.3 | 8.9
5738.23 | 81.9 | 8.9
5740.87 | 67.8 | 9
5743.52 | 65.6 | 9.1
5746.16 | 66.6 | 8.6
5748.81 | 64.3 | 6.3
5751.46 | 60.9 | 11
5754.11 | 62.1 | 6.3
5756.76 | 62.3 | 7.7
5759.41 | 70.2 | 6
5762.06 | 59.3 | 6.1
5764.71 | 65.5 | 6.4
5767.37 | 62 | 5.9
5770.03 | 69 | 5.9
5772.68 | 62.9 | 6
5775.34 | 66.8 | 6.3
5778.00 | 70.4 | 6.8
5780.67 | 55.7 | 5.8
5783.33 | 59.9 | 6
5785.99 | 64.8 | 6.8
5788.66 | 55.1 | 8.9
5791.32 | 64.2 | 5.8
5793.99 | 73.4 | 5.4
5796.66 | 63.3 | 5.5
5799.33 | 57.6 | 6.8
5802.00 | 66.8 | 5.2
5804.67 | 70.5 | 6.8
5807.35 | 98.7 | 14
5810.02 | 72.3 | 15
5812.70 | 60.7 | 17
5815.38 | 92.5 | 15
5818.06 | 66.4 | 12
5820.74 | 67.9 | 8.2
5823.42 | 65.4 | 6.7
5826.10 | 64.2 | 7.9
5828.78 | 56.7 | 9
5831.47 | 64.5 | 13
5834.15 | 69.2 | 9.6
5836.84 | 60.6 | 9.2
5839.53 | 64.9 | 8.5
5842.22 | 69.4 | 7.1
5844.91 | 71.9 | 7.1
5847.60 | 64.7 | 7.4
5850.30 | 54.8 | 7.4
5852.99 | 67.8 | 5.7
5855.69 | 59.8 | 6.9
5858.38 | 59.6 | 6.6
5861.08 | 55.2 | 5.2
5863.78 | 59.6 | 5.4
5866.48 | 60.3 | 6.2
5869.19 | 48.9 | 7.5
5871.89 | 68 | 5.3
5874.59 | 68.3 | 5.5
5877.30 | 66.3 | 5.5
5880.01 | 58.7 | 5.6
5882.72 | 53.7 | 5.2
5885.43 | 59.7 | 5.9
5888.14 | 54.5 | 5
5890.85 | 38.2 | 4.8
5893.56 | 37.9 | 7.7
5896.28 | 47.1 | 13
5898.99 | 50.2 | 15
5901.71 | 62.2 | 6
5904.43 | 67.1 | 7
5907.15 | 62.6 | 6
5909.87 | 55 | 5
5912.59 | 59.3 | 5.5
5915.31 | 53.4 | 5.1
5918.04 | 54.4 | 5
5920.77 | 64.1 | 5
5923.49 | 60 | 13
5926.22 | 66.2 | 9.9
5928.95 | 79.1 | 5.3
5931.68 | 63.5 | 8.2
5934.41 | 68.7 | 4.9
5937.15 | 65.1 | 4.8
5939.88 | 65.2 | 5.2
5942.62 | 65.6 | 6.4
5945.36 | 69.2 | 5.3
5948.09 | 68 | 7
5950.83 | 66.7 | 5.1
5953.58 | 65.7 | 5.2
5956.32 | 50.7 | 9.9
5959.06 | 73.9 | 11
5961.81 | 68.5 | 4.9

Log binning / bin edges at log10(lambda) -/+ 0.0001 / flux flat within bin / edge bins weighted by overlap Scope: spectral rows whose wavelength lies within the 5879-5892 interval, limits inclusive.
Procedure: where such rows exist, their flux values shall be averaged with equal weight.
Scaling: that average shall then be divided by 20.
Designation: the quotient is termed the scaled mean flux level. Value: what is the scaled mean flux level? 2.65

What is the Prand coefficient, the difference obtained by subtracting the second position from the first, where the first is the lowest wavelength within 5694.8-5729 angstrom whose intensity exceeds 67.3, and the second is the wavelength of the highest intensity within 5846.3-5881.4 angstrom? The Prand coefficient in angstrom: -170.6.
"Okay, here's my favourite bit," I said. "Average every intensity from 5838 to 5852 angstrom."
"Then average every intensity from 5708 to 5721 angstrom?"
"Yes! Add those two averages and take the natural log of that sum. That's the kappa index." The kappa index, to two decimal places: 4.84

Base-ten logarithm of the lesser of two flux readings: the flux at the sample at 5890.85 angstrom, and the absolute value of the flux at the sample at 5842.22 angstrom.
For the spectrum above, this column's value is 1.58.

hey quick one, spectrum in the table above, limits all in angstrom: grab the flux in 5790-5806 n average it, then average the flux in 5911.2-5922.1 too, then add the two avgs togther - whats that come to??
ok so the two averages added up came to 124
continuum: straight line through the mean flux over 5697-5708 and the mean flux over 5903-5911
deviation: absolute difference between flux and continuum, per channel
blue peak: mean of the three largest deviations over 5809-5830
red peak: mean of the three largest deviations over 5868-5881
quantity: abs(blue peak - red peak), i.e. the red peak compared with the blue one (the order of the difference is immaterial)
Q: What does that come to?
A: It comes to 6.4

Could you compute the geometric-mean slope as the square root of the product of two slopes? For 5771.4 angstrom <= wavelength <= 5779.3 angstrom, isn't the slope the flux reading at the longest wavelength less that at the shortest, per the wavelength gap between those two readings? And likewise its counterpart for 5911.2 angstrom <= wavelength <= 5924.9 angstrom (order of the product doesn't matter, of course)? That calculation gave 0.30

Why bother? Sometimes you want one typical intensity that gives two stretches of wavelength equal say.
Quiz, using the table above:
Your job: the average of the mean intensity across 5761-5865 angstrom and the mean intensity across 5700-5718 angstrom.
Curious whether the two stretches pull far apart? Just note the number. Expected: 64.8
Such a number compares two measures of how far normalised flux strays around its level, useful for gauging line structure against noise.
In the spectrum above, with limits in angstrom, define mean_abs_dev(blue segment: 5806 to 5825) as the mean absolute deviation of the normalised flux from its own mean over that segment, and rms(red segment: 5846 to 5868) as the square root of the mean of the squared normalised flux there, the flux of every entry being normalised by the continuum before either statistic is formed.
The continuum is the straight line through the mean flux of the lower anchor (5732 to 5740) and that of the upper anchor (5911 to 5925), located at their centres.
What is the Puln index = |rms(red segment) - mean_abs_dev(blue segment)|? 0.78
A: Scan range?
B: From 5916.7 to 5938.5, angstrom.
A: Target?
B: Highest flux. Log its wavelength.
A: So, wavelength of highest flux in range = 5928.95 angstrom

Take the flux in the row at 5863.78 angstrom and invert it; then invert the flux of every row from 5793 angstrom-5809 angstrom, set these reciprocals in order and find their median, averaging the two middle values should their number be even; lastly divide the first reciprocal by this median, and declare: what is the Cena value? 1.15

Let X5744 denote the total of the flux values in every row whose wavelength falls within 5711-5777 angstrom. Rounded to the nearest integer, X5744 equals 1662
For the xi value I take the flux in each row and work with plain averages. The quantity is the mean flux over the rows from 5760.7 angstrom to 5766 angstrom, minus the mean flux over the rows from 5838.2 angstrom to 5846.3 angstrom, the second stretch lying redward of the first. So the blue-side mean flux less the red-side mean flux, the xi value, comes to -6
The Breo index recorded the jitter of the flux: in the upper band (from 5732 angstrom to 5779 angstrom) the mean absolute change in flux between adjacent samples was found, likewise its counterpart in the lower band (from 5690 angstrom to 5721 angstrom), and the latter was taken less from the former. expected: 1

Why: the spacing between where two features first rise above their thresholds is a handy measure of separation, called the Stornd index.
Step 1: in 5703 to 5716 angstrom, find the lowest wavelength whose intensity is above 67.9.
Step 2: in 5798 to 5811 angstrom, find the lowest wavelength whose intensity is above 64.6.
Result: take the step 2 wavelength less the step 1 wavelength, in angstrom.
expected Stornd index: 98.0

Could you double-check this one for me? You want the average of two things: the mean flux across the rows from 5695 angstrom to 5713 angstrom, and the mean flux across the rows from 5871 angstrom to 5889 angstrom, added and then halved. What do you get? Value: 62.6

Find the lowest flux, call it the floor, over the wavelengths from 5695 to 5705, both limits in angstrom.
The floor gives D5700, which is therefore 58.2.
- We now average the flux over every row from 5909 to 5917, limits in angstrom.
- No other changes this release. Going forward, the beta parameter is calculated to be 55.9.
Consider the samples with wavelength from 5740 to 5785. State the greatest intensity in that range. 70.4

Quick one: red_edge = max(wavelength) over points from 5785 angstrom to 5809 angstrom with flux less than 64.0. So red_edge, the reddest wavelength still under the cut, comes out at 5799.33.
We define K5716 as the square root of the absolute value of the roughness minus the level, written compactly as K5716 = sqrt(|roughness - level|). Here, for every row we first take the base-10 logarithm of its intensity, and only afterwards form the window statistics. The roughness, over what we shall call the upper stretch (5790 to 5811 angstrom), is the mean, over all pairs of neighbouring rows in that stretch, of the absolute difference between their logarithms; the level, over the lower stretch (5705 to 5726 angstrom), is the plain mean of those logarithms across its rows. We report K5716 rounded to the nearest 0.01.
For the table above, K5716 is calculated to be 1.32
